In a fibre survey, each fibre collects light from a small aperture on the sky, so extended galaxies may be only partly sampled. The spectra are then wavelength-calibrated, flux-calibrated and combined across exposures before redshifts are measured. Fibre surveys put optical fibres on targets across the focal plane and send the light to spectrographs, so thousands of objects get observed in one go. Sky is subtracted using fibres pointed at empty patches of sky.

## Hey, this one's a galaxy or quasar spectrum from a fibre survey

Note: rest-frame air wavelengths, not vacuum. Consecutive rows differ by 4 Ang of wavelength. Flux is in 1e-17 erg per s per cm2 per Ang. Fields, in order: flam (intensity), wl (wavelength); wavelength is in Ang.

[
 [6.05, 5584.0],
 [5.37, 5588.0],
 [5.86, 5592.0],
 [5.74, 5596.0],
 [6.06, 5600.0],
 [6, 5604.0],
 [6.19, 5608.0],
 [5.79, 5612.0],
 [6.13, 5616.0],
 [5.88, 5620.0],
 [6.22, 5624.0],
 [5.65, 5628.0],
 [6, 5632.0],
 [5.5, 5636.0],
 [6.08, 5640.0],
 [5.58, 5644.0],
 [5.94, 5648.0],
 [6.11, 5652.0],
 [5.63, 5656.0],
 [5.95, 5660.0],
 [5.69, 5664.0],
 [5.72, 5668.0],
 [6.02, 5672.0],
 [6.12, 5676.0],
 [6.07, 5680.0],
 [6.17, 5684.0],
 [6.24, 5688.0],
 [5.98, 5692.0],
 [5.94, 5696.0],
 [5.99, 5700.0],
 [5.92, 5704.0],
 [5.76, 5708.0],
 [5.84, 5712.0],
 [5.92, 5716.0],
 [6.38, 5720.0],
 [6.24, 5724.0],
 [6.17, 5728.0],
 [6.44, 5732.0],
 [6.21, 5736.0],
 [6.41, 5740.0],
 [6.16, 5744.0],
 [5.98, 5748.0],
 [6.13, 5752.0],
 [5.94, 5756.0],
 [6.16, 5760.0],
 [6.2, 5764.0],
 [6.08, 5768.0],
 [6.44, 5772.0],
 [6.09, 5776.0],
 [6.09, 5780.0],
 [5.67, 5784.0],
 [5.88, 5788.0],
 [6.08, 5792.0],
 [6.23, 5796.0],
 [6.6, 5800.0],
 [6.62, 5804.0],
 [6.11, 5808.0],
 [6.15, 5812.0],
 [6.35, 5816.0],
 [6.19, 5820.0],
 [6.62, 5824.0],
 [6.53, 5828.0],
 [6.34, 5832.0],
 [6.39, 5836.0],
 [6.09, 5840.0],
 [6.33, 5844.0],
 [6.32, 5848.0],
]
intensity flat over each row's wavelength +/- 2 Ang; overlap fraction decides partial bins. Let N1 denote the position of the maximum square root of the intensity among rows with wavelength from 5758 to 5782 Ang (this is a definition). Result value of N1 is 5772.0 Ang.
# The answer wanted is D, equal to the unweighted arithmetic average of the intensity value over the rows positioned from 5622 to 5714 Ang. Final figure 5.92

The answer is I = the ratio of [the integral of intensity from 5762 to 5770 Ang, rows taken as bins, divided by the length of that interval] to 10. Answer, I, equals 0.614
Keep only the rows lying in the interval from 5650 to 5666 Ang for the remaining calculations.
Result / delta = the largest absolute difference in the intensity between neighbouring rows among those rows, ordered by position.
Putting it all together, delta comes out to 0.48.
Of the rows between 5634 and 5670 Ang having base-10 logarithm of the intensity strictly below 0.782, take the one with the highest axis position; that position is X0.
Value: 5668.0 Ang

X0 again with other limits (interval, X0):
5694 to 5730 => 5716.0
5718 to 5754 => 5748.0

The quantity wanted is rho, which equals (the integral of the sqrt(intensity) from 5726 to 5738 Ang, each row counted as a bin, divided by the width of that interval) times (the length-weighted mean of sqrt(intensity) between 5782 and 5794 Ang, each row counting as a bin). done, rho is 6.07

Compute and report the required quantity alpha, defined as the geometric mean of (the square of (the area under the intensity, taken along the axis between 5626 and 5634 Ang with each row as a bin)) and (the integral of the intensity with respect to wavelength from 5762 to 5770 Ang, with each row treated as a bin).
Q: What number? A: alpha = 327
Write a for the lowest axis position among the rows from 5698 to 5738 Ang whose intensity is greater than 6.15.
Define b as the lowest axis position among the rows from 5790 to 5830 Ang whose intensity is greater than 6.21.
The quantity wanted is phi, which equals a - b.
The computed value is -76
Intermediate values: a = 5720.0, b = 5796.0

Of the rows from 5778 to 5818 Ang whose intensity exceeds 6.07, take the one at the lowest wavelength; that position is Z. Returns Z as 5780.0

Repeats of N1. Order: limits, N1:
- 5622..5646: 5624.0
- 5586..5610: 5608.0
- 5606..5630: 5624.0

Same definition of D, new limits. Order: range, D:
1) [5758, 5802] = 6.14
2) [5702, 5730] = 6.03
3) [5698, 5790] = 6.09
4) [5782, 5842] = 6.26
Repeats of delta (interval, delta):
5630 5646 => 0.58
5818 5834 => 0.43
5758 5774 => 0.36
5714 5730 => 0.46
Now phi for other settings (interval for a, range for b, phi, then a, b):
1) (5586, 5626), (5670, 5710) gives -80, 5608.0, 5688.0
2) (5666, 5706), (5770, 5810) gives -88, 5684.0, 5772.0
